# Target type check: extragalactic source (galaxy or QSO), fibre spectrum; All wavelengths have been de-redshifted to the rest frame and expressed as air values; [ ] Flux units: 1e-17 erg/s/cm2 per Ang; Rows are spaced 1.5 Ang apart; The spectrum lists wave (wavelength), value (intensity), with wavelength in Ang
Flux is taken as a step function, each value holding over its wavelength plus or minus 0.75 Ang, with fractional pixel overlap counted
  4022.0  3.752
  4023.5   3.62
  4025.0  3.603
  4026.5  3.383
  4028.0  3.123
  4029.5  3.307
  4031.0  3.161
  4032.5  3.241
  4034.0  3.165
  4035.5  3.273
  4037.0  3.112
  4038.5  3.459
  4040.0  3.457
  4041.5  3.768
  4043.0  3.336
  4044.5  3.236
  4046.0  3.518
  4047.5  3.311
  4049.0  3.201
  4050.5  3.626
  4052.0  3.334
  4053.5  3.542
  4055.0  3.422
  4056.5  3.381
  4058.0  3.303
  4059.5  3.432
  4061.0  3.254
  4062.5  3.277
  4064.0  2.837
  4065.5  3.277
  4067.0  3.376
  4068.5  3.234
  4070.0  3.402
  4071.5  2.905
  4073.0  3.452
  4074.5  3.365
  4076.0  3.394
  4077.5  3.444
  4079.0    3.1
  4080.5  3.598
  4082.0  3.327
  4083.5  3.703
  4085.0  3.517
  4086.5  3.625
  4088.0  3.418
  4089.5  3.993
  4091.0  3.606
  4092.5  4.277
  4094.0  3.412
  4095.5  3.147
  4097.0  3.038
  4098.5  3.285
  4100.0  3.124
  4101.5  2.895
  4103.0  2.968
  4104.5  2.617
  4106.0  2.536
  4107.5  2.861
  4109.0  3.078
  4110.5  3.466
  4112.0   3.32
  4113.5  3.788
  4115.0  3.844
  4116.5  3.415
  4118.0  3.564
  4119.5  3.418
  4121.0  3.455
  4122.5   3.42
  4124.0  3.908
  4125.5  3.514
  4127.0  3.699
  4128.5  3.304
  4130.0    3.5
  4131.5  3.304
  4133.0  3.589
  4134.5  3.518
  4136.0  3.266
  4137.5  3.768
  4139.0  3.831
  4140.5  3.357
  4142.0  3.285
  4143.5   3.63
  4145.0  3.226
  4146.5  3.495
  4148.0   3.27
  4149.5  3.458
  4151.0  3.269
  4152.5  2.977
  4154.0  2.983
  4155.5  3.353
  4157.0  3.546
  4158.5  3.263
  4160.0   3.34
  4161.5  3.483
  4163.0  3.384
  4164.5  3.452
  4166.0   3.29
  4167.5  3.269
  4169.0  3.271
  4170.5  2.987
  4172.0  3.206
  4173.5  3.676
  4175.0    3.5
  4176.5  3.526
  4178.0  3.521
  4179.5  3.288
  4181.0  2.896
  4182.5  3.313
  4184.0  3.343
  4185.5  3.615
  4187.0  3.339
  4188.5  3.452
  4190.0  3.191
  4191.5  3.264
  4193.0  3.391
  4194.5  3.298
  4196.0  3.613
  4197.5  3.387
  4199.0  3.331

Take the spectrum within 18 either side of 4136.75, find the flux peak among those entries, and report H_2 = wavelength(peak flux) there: 4124.0 Ang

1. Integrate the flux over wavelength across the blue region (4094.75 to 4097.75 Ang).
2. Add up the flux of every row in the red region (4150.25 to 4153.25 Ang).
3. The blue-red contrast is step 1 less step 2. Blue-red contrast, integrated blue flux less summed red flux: 3.0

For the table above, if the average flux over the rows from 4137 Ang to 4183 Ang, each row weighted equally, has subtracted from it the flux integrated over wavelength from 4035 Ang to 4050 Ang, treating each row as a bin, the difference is -47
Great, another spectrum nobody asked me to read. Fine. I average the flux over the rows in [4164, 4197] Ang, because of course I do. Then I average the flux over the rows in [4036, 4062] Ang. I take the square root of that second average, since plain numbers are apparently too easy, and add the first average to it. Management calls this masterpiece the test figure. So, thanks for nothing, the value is 5.19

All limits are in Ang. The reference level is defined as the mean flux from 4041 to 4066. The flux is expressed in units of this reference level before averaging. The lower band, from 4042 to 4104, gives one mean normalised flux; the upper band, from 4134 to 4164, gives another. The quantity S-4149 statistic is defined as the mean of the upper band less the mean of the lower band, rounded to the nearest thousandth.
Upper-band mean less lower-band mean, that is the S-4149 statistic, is 0.007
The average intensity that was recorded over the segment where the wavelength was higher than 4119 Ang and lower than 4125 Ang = 3.55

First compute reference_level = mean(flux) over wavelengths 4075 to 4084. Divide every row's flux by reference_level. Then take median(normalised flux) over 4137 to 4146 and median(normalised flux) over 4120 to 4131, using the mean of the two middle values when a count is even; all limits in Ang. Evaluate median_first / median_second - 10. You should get -9.00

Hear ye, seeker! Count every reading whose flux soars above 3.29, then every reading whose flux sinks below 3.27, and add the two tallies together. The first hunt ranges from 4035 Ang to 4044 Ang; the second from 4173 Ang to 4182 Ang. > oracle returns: 5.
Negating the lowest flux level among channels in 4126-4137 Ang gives -3.27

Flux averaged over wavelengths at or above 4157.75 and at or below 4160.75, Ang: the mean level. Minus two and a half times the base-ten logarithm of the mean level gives -1.30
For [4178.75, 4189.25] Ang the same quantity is -1.30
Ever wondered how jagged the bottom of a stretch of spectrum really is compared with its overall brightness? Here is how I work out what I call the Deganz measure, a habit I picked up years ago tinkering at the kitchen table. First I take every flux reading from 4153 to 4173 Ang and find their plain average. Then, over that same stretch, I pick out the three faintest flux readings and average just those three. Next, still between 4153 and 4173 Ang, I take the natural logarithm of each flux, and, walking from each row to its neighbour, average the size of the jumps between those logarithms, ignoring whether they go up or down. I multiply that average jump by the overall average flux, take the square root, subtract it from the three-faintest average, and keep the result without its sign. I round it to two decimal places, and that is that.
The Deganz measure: 2.66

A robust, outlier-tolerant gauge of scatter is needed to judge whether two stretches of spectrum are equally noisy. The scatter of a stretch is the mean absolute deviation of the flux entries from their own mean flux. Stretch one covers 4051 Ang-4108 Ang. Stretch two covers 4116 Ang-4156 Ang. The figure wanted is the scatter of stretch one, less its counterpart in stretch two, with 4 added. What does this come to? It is 4.07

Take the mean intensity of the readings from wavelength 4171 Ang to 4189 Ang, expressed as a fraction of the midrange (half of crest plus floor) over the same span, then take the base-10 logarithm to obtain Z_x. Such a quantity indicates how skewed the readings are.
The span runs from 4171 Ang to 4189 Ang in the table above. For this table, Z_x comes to 0.013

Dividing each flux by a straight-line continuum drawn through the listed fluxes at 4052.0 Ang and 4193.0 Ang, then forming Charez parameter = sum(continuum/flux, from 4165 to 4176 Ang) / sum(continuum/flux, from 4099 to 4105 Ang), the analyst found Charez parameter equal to 1.5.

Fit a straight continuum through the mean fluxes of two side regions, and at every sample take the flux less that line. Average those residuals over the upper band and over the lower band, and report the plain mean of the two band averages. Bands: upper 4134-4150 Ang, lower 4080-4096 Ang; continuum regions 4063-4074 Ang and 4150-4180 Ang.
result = 0.26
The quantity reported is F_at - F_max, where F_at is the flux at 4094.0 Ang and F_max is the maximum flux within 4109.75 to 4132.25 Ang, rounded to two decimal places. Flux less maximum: -0.50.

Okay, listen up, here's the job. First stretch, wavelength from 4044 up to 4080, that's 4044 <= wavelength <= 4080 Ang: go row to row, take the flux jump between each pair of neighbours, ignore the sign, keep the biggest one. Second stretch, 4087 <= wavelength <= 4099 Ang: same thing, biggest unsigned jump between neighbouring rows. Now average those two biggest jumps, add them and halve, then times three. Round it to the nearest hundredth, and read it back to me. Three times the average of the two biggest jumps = 2.12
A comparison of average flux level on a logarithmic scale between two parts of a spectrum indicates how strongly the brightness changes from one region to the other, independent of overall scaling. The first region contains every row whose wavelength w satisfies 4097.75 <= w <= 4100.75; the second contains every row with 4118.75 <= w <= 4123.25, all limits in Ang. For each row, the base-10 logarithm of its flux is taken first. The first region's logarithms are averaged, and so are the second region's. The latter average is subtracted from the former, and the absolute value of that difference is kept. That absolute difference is 0.030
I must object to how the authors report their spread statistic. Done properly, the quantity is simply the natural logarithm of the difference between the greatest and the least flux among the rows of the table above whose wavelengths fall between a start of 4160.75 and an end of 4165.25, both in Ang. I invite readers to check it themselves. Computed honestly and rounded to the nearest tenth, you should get -2.3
